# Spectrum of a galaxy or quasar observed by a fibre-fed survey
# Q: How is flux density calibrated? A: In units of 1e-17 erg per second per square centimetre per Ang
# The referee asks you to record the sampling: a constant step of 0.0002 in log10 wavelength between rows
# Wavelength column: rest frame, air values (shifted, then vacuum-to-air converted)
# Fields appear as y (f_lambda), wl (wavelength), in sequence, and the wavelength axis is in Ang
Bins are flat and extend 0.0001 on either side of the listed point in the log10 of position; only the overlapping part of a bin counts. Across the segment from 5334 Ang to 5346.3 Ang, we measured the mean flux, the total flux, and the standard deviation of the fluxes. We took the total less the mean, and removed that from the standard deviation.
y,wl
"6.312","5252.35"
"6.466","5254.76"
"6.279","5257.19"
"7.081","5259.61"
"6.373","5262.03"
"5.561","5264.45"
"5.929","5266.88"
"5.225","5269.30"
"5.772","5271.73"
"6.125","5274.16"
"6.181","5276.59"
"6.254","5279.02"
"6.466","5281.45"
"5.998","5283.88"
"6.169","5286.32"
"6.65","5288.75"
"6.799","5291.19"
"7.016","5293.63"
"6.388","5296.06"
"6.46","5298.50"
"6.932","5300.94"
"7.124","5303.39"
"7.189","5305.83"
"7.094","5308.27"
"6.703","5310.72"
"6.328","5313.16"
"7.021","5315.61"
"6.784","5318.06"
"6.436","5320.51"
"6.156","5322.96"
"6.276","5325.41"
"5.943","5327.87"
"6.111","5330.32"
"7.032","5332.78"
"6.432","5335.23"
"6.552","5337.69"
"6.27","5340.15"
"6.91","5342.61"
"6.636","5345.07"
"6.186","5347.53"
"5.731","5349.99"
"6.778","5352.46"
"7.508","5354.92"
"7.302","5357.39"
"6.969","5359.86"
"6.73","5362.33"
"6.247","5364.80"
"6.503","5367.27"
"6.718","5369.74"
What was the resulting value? -26.0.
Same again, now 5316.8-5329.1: -25.0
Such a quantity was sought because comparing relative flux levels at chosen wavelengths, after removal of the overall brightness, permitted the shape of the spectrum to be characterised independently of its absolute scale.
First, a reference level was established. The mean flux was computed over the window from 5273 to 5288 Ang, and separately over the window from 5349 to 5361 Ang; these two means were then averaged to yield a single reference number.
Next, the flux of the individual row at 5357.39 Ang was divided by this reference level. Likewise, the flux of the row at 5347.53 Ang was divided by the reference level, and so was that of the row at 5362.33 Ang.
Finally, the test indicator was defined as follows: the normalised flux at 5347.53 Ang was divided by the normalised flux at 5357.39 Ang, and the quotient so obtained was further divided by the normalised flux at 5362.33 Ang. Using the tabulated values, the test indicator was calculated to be 0.82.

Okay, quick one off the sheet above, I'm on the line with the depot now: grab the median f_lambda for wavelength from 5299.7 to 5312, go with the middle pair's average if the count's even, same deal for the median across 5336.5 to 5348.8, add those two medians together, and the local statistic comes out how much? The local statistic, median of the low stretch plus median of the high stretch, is 13.6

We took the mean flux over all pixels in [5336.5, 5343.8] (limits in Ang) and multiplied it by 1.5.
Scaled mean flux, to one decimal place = 9.9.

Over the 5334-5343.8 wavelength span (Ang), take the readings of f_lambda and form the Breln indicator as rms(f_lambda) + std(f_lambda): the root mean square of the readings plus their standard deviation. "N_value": 6.8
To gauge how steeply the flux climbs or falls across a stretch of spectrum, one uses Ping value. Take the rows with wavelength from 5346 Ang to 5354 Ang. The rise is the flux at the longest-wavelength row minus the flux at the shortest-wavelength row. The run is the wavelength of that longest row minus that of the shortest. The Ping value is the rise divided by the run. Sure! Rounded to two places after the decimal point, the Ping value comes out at 0.12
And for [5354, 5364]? -0.10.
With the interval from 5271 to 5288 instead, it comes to 0.03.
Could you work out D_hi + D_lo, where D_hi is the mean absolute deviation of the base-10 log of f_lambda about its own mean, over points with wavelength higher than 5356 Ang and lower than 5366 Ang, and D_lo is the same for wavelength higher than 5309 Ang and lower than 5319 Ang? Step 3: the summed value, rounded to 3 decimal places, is 0.033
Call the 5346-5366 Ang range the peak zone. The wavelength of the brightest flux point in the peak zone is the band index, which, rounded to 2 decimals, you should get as 5354.92 Ang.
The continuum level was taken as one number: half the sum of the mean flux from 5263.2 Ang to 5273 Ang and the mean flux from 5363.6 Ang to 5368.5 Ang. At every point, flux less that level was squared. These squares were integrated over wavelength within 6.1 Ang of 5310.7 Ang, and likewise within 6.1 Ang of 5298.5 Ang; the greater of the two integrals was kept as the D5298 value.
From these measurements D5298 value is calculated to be 10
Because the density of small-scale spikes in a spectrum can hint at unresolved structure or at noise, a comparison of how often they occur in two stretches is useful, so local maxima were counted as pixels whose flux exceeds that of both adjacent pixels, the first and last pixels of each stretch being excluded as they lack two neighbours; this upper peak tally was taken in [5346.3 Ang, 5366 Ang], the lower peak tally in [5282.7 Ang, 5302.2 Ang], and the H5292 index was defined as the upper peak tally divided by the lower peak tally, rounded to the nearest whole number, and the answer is 1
